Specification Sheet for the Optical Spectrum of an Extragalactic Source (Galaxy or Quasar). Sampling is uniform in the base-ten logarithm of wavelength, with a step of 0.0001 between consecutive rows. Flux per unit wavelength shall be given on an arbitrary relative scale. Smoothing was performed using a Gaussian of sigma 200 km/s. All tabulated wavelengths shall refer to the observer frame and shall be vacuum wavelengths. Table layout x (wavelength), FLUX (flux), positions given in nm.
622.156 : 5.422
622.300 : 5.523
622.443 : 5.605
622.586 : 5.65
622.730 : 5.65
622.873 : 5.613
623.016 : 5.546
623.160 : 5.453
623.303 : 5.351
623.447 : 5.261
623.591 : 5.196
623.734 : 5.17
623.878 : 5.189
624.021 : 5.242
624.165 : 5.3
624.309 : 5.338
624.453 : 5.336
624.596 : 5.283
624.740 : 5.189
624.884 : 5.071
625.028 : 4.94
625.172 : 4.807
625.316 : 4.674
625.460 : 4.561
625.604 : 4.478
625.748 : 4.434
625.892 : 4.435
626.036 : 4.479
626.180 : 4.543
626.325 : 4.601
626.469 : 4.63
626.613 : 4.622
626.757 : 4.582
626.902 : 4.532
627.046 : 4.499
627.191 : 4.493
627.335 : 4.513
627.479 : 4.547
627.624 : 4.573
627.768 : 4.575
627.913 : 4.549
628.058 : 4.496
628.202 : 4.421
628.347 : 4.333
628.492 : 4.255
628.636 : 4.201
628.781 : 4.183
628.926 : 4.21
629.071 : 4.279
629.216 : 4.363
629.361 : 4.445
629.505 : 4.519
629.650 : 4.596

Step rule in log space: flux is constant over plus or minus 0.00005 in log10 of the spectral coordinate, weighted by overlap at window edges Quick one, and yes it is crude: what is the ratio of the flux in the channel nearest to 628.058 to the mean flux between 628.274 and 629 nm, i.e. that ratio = 1.06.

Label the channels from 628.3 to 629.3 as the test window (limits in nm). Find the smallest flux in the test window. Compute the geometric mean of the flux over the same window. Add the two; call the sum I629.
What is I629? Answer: 8.4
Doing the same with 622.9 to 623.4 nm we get 10.8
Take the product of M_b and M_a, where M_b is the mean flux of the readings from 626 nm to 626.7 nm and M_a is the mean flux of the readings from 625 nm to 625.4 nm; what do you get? 22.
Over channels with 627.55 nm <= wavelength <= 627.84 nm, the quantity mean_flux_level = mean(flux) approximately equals 4.6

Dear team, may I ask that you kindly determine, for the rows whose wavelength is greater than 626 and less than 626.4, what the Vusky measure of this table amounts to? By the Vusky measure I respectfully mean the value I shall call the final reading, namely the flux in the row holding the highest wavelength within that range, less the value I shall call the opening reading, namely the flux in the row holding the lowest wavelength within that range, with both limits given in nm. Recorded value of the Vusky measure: 0.1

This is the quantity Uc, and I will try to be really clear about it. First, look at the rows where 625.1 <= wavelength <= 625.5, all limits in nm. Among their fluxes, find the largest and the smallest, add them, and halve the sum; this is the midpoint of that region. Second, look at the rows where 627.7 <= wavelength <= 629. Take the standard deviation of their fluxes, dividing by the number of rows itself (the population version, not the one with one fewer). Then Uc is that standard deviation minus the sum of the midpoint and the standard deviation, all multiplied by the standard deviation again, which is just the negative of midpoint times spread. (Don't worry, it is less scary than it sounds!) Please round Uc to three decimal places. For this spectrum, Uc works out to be -0.689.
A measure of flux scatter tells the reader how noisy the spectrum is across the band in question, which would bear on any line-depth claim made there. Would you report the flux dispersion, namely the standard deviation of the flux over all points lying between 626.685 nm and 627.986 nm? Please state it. 0.03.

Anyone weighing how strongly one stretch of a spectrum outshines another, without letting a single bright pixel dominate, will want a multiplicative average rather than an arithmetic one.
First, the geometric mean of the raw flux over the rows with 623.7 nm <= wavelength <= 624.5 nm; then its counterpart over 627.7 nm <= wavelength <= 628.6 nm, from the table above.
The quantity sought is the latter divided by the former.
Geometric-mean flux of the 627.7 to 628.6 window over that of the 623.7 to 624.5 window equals 0.84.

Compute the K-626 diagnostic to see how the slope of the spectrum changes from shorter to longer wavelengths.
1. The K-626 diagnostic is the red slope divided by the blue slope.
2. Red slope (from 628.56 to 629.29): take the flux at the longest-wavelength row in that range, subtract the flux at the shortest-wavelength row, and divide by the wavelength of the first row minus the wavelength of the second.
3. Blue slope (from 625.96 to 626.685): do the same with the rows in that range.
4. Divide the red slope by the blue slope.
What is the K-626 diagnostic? 1.1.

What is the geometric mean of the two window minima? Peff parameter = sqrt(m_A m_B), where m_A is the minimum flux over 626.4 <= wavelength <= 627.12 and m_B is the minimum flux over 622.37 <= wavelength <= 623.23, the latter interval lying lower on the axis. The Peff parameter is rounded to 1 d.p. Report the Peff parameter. 5.0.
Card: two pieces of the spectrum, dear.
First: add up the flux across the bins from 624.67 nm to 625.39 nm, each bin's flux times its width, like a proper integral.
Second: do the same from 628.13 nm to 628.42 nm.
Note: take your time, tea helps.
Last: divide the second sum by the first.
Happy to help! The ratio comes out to 0.36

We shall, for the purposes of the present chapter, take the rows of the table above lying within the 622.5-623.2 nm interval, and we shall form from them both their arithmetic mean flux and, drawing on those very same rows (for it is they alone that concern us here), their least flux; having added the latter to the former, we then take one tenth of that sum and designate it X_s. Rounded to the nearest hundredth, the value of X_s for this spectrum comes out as 1.10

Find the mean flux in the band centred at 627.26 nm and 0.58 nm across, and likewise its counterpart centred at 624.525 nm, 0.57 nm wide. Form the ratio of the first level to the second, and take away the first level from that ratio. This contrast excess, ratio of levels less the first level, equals -3.66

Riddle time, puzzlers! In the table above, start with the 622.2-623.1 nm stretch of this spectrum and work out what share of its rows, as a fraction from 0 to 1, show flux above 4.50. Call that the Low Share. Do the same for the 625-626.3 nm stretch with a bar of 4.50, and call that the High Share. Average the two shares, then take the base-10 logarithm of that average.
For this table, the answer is -0.11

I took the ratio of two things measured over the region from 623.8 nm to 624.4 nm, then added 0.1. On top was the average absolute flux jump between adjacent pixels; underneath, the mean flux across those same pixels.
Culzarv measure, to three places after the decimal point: 0.109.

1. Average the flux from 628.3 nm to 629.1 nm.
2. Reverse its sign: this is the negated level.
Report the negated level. -4.24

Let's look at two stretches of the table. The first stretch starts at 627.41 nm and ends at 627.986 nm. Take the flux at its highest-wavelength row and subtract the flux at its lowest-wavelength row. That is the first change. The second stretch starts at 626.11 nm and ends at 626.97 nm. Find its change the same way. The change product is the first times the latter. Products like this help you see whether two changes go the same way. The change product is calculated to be 0.00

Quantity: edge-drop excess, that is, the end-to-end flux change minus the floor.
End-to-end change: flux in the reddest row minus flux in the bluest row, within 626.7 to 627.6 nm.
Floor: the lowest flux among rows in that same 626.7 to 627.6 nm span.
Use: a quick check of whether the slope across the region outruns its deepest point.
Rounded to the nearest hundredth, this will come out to -4.53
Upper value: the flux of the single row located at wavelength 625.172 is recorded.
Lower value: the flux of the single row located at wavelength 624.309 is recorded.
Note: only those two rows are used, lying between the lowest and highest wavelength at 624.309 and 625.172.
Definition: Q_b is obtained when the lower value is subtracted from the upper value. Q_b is -0.53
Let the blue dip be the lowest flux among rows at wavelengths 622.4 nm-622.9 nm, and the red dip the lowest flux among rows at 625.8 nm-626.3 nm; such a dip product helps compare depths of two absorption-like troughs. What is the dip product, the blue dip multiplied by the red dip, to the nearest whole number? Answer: 25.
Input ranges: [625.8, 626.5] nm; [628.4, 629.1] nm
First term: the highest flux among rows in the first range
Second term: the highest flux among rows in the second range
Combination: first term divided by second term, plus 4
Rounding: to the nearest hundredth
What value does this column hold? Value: 5.08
